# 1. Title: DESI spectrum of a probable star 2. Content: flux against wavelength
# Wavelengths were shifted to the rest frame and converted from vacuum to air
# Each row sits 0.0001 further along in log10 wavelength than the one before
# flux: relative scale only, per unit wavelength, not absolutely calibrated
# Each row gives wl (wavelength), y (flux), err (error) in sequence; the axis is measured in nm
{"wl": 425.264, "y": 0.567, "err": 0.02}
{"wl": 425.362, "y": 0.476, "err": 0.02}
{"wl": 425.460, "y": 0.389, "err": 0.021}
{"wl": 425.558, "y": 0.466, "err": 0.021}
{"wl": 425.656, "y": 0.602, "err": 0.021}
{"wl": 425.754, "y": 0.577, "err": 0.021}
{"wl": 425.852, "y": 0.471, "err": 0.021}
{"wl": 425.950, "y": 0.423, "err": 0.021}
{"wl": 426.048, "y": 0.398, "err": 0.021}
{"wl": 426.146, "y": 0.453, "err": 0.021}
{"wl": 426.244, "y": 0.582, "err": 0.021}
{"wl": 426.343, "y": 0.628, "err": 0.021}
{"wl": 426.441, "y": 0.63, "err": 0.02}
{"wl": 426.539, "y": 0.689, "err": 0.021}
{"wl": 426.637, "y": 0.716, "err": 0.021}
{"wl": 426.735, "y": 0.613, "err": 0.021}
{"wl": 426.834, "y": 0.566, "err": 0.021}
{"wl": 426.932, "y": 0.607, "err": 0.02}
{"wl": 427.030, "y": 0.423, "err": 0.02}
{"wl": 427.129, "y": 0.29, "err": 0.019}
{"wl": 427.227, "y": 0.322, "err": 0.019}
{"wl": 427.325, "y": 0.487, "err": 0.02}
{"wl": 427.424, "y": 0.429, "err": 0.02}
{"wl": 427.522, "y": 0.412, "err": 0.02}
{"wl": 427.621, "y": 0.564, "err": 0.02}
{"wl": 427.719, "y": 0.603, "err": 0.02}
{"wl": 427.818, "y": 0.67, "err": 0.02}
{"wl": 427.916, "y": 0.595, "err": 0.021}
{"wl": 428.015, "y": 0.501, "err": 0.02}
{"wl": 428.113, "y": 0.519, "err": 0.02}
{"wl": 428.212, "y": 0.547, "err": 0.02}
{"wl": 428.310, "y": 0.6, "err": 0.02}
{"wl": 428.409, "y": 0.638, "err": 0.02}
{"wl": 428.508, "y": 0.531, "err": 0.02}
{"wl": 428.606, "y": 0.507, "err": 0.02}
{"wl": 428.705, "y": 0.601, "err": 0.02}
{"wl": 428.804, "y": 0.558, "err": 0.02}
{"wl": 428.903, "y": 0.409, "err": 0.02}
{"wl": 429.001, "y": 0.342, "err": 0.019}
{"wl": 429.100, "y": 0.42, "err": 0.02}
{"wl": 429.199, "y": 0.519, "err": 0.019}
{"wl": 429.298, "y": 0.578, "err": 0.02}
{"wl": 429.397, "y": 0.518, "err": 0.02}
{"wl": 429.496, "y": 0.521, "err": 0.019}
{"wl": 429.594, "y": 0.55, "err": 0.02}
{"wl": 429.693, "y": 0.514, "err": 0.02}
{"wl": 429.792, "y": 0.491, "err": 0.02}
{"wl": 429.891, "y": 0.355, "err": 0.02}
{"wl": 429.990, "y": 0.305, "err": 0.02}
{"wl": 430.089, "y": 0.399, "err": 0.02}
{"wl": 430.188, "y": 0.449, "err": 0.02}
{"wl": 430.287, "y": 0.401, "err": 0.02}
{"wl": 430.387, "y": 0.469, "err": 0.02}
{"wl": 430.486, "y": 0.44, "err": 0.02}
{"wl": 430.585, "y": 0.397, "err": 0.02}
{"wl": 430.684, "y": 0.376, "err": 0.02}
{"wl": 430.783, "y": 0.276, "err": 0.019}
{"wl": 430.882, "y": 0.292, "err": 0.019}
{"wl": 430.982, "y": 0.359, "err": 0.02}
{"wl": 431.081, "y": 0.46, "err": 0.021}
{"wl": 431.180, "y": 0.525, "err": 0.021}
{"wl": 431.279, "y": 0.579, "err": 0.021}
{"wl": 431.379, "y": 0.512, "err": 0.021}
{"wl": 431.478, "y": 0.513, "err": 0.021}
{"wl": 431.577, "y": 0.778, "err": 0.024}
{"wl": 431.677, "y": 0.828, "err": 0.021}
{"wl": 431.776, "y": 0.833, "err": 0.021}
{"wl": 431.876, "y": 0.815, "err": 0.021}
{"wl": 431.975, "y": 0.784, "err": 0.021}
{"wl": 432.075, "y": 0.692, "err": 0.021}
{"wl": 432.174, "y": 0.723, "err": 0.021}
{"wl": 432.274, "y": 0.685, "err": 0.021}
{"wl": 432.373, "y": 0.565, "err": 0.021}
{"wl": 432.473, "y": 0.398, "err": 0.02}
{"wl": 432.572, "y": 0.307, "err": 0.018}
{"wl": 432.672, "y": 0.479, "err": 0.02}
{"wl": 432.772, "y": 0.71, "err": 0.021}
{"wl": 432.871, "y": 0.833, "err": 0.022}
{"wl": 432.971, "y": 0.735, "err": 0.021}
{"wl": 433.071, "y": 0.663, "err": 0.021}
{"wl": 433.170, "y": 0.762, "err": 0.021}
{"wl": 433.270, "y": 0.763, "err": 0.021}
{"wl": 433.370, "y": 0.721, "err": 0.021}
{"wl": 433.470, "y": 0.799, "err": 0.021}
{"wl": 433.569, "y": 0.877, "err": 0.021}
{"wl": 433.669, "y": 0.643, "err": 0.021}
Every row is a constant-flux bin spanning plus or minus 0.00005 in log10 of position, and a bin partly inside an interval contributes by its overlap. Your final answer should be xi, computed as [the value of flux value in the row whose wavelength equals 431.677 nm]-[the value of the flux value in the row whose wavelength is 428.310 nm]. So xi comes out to 0.23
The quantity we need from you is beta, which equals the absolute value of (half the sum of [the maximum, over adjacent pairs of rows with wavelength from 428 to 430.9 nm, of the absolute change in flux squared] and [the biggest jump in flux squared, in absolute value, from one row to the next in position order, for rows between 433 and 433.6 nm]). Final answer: 0.14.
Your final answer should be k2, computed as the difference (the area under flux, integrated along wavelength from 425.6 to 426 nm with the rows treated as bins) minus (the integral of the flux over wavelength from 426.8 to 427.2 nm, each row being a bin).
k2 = 0.02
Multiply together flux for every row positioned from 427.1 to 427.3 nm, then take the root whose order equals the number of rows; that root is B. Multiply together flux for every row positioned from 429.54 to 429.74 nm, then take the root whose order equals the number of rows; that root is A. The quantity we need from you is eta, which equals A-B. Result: 0.23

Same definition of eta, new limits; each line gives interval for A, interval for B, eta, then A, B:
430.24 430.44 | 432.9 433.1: -0.26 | 0.43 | 0.70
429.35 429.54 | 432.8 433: -0.26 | 0.52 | 0.78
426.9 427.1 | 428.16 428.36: -0.07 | 0.51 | 0.57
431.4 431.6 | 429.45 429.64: 0.10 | 0.63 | 0.54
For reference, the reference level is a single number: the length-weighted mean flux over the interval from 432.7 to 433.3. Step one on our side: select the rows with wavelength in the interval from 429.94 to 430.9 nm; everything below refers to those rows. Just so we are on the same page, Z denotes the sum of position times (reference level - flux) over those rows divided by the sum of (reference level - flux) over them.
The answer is 430.46 nm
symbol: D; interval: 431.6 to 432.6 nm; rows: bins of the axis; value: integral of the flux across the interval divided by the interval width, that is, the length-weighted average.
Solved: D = 0.67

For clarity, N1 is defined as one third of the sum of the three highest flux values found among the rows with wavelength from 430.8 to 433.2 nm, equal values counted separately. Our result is 0.83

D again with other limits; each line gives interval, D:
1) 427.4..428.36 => 0.55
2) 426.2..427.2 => 0.57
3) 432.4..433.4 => 0.63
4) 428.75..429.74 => 0.49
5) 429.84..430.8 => 0.39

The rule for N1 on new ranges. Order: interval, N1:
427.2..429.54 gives 0.64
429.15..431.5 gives 0.57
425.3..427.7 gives 0.68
